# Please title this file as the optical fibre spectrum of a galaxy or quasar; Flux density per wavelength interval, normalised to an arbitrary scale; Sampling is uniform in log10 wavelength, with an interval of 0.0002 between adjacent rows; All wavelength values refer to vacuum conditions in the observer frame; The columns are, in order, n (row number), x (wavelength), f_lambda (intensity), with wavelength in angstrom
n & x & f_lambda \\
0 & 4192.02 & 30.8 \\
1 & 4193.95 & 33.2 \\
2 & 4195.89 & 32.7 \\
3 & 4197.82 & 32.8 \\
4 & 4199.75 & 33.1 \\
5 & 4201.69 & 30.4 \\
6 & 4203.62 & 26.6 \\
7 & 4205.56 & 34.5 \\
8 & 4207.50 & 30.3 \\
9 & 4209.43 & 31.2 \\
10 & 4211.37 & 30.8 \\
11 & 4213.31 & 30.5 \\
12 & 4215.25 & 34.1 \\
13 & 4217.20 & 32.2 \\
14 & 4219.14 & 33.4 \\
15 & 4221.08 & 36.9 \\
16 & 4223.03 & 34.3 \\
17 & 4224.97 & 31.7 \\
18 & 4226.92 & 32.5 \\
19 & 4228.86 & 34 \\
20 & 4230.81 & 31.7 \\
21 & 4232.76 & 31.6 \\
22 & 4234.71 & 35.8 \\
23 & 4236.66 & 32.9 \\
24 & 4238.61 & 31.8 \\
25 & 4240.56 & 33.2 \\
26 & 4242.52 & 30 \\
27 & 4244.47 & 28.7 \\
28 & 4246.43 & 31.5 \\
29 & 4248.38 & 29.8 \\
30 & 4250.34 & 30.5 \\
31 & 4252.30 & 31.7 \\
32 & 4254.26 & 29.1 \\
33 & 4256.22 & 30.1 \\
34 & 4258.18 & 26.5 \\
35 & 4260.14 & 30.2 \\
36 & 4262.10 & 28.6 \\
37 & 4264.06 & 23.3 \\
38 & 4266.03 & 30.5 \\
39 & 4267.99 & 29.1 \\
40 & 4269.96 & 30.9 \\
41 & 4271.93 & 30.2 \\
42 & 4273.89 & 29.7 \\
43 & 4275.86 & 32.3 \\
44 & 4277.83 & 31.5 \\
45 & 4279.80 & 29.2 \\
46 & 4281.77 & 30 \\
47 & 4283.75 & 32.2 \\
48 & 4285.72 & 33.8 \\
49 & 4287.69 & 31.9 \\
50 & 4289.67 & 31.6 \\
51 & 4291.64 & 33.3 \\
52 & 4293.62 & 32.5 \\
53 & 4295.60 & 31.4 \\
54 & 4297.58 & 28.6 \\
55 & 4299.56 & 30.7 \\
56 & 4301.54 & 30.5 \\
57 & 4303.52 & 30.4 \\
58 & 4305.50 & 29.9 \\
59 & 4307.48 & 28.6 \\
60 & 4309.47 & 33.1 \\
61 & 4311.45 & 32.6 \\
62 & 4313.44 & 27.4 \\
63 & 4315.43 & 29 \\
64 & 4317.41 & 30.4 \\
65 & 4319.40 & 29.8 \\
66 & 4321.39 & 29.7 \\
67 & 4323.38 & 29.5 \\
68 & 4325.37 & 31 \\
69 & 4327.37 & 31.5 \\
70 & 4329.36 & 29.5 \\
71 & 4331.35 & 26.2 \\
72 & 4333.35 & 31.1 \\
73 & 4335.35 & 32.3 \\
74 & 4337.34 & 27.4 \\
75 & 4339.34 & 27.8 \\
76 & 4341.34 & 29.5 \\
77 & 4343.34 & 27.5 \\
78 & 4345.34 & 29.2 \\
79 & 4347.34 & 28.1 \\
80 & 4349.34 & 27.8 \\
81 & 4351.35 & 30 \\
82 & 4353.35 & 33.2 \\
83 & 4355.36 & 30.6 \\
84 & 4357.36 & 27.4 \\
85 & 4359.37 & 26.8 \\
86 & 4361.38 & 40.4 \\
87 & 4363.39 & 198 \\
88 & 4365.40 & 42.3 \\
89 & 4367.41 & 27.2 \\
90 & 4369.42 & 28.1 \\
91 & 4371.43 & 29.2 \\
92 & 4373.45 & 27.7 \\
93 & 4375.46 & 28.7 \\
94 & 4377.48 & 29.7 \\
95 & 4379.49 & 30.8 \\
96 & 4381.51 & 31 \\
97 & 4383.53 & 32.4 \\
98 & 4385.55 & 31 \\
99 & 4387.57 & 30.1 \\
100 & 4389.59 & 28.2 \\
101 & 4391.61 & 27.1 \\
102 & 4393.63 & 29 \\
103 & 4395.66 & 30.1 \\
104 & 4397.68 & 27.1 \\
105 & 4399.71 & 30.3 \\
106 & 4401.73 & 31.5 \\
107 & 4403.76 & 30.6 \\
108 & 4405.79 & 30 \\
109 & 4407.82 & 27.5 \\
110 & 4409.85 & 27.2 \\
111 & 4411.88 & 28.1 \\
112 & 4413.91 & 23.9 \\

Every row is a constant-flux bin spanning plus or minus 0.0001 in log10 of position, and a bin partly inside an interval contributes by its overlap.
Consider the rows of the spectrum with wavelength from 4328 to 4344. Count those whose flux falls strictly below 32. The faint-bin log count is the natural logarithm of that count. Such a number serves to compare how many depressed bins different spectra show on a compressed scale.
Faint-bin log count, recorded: 1.95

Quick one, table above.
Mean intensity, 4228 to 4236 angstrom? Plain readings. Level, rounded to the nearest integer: 33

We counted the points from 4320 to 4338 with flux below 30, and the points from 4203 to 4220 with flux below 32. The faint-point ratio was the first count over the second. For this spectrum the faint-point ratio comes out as 1.0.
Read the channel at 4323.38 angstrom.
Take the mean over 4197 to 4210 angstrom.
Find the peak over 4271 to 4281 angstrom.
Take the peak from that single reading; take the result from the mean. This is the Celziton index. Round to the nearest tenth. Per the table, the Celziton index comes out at 34.1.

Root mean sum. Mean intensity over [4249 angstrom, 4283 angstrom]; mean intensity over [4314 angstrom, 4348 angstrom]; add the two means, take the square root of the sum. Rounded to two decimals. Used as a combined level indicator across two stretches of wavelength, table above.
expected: 7.68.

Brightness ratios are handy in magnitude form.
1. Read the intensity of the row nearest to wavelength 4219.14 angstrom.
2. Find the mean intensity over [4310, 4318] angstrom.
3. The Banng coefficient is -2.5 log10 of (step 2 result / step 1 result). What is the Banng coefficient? 0.12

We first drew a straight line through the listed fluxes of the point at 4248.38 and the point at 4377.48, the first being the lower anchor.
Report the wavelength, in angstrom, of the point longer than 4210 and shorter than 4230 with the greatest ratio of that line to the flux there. 4213.31 angstrom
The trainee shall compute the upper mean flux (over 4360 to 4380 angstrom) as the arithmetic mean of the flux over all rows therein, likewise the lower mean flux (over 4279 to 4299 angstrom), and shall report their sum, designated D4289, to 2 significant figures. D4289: 80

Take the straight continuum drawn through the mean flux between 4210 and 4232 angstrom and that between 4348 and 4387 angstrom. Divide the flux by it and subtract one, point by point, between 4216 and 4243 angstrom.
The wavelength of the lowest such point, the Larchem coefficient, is 4242.52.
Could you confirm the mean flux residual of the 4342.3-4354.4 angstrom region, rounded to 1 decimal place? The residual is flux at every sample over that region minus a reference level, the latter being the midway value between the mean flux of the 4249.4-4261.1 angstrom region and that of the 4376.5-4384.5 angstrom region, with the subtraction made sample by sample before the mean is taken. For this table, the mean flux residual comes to -1.0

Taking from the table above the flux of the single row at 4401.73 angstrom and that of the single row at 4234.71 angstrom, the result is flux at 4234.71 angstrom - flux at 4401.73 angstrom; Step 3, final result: 4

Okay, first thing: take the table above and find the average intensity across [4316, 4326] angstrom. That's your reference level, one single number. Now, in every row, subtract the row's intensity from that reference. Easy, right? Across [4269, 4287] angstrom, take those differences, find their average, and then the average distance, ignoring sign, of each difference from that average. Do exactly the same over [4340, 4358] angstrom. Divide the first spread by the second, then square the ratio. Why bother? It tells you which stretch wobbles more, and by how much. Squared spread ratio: 0.8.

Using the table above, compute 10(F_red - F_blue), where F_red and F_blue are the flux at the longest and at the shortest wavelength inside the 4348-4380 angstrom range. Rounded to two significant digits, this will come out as 30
